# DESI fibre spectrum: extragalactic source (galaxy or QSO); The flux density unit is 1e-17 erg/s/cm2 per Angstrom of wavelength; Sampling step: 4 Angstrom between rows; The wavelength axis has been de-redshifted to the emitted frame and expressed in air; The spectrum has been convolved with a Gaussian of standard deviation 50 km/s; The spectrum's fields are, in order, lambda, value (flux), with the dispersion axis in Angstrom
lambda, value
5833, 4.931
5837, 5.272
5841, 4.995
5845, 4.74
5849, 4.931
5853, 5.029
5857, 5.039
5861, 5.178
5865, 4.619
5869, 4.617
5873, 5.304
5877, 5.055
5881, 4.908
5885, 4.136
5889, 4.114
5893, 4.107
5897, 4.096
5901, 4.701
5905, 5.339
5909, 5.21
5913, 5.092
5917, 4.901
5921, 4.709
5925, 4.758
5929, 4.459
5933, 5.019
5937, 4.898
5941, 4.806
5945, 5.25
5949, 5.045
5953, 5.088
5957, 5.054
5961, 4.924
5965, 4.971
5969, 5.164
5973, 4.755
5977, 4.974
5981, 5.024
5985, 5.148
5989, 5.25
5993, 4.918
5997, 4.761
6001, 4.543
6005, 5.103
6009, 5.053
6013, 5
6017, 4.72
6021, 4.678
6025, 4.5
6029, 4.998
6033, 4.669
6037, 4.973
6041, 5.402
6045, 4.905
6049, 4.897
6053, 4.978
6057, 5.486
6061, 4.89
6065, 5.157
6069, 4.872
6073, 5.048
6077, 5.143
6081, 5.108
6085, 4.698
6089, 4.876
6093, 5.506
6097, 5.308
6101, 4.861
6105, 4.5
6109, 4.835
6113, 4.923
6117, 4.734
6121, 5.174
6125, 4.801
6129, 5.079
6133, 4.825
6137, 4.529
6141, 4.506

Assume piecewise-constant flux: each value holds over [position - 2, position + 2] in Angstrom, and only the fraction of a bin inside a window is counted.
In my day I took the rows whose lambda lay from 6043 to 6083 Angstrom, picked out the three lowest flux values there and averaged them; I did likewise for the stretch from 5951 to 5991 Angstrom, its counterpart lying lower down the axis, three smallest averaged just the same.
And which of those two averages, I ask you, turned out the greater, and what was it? 4.89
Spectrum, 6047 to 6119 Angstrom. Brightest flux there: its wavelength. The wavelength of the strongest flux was 6093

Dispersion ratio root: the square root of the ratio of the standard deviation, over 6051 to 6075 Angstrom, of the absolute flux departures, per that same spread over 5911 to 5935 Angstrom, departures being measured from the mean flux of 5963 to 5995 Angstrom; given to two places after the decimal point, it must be 0.88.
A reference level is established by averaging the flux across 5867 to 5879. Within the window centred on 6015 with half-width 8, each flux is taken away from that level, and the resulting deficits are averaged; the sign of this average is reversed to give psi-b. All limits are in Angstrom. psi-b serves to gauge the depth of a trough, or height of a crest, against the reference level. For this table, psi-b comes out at -0.13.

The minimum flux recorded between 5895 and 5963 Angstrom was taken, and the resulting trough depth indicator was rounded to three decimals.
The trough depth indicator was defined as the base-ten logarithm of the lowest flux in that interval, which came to 0.612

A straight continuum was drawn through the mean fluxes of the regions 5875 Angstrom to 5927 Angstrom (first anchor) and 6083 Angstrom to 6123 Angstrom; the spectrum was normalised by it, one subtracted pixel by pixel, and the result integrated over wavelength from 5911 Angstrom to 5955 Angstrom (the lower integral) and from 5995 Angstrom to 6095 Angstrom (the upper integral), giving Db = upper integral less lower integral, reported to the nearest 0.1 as 0.2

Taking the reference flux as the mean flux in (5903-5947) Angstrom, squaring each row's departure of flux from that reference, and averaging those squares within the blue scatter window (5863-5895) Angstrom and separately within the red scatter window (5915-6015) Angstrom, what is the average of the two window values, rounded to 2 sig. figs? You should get 0.17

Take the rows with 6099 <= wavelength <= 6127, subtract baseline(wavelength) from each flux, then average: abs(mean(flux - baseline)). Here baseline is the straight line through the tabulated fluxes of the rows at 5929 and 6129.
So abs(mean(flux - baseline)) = 0.20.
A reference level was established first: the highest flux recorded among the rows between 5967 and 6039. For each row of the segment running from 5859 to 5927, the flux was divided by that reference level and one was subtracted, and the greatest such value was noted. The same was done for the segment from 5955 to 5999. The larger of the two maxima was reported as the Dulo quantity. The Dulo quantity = 0.017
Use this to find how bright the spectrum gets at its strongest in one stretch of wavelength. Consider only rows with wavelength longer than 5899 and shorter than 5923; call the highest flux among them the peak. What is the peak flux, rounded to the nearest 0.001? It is 5.339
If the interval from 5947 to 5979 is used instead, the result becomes 5.164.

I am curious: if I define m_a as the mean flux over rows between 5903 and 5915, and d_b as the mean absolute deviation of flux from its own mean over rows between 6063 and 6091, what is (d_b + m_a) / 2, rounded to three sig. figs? 2.68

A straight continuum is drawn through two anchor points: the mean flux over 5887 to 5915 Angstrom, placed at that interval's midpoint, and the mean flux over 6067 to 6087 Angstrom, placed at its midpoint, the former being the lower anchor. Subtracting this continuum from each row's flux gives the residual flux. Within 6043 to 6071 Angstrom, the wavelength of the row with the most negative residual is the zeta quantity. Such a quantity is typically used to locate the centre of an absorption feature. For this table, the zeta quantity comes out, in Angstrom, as 6069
